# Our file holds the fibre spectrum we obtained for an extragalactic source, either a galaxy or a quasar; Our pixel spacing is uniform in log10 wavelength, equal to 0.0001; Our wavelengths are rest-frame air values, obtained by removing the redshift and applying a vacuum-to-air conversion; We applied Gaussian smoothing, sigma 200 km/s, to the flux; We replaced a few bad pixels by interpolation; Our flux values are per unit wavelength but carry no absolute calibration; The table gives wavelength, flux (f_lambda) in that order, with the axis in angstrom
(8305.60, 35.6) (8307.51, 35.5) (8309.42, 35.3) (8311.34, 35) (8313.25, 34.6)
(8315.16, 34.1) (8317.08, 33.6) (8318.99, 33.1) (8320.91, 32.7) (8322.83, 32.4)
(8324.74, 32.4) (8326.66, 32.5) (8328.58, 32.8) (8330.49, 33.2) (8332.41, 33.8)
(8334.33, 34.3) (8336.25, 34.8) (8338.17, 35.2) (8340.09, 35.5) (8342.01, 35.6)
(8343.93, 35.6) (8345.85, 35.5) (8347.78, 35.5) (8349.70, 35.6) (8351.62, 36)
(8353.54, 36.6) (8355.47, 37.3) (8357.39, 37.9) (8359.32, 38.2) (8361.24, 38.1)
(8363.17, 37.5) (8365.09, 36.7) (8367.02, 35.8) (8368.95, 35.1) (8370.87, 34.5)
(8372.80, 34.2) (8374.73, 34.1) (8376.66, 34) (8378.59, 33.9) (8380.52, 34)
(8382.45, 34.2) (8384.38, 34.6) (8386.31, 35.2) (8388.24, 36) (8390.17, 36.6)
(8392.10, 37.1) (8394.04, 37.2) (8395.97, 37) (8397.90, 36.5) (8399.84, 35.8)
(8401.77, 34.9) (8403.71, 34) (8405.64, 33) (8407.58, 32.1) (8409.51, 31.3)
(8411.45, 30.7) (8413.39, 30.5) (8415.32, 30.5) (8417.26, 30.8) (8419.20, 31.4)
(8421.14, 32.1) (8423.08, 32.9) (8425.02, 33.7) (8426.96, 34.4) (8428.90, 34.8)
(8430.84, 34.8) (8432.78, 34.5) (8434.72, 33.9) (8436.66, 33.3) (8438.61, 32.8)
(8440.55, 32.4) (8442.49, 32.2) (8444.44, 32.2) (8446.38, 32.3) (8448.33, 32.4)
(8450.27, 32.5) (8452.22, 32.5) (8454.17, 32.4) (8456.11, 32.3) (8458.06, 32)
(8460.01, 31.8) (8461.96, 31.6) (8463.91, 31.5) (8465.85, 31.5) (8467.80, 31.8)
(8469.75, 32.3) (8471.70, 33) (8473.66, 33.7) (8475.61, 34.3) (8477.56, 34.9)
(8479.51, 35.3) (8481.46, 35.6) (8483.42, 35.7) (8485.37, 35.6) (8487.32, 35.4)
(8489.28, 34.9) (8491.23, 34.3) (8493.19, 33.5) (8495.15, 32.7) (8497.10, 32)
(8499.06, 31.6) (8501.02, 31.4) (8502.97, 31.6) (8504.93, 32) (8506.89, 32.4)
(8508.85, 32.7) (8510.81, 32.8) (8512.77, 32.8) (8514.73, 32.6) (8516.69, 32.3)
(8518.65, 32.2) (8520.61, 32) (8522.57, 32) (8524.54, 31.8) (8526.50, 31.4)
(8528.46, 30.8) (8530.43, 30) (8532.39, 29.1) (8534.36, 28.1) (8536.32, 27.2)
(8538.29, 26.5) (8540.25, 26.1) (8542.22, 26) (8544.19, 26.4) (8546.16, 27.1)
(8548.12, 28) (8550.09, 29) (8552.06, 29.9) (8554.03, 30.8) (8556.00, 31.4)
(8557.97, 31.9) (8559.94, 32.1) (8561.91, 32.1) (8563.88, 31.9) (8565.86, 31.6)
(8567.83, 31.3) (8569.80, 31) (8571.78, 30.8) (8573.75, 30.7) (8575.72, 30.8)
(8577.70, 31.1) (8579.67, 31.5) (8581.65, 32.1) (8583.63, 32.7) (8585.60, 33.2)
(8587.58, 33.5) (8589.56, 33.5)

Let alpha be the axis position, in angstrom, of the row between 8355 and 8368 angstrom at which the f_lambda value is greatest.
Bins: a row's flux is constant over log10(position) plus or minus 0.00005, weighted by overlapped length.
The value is 8359.32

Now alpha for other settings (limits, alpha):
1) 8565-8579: 8565.86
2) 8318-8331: 8330.49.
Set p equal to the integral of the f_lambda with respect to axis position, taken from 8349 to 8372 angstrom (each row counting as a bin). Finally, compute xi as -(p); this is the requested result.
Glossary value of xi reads -842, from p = 842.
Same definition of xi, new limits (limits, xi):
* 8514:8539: -762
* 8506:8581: -2286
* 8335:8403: -2432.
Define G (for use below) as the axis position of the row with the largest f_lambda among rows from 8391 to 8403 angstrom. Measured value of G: 8394.04 angstrom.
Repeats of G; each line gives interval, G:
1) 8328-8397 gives 8359.32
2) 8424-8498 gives 8483.42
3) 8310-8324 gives 8311.34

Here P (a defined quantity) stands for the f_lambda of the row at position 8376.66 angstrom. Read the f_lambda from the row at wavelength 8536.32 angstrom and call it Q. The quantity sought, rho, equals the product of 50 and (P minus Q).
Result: 340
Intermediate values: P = 34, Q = 27.2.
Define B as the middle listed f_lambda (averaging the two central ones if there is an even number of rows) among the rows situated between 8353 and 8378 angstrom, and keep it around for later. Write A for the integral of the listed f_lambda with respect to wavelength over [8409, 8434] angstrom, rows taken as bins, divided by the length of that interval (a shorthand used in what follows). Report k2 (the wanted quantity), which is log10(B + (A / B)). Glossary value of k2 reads 1.57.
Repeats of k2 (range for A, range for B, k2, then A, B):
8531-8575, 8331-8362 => 1.56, 29.5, 35.6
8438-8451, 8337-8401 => 1.56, 32.4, 35.6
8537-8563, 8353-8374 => 1.57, 29.0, 36.7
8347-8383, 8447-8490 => 1.53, 35.8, 32.5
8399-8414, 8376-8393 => 1.55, 32.8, 34.6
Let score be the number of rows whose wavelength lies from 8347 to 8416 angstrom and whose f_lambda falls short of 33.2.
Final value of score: 6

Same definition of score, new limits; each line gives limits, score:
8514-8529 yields 8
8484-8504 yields 5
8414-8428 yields 5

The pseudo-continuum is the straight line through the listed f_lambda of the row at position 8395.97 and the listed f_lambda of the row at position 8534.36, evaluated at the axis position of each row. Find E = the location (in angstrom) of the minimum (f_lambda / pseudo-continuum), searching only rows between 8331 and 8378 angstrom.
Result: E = 8332.41 angstrom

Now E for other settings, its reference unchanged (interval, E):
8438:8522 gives 8442.49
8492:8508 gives 8501.02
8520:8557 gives 8540.25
